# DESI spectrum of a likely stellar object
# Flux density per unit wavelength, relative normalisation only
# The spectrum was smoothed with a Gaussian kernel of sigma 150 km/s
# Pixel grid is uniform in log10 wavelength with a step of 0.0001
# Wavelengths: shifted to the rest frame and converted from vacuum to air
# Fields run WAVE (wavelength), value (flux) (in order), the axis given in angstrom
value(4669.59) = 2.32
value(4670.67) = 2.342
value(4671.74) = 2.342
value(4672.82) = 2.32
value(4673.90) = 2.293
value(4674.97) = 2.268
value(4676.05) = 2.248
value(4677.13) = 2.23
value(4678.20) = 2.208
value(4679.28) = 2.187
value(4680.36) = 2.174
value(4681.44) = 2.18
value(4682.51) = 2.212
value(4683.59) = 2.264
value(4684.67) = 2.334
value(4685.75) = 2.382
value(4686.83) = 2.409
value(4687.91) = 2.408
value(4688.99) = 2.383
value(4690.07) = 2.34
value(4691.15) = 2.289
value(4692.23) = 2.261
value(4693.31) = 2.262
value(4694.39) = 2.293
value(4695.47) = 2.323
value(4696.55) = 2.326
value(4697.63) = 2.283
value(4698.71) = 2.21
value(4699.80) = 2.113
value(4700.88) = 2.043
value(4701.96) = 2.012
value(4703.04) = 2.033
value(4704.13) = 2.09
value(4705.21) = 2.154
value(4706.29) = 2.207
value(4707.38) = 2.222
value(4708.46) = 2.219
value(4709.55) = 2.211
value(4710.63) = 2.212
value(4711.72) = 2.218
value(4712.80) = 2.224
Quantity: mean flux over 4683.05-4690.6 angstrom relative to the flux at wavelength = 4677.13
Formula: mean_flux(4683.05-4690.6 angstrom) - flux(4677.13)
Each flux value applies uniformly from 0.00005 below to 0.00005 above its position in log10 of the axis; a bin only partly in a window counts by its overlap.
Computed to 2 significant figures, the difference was 0.13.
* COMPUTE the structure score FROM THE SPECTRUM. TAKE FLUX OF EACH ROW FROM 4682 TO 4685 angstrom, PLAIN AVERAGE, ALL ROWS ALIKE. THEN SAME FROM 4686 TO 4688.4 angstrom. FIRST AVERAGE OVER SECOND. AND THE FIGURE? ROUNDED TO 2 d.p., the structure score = 0.94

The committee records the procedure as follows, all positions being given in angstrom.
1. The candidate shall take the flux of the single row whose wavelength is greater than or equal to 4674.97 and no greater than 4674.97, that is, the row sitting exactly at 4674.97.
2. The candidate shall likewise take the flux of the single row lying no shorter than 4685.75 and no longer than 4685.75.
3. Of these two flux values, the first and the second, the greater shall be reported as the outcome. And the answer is 2.38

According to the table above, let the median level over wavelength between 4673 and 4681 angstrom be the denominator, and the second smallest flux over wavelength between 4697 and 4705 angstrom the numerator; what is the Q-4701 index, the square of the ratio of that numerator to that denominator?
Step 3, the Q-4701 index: 0.83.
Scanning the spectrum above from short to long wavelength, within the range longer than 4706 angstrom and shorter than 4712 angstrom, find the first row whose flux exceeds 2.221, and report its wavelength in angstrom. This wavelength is 4707.38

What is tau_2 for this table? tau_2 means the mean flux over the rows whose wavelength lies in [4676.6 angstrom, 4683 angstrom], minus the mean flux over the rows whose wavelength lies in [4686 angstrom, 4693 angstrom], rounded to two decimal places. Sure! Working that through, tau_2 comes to -0.15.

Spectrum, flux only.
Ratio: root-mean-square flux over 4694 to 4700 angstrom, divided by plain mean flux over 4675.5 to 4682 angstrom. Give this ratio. 1.02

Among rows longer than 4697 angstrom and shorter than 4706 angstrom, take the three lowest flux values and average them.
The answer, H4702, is 2.03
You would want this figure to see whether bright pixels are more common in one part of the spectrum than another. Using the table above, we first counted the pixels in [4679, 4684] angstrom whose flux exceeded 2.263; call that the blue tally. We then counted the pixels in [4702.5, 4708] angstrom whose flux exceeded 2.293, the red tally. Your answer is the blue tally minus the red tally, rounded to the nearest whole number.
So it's 1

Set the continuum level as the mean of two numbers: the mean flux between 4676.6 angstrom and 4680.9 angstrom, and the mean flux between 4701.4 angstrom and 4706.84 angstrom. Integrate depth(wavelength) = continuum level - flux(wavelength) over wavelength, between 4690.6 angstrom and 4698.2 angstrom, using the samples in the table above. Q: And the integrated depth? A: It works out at -1.1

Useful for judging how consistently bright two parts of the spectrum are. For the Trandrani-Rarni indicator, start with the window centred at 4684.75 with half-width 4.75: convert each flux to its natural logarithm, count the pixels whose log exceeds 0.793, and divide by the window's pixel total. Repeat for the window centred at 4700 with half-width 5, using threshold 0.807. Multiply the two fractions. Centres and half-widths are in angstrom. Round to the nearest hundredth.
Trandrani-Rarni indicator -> 0.26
